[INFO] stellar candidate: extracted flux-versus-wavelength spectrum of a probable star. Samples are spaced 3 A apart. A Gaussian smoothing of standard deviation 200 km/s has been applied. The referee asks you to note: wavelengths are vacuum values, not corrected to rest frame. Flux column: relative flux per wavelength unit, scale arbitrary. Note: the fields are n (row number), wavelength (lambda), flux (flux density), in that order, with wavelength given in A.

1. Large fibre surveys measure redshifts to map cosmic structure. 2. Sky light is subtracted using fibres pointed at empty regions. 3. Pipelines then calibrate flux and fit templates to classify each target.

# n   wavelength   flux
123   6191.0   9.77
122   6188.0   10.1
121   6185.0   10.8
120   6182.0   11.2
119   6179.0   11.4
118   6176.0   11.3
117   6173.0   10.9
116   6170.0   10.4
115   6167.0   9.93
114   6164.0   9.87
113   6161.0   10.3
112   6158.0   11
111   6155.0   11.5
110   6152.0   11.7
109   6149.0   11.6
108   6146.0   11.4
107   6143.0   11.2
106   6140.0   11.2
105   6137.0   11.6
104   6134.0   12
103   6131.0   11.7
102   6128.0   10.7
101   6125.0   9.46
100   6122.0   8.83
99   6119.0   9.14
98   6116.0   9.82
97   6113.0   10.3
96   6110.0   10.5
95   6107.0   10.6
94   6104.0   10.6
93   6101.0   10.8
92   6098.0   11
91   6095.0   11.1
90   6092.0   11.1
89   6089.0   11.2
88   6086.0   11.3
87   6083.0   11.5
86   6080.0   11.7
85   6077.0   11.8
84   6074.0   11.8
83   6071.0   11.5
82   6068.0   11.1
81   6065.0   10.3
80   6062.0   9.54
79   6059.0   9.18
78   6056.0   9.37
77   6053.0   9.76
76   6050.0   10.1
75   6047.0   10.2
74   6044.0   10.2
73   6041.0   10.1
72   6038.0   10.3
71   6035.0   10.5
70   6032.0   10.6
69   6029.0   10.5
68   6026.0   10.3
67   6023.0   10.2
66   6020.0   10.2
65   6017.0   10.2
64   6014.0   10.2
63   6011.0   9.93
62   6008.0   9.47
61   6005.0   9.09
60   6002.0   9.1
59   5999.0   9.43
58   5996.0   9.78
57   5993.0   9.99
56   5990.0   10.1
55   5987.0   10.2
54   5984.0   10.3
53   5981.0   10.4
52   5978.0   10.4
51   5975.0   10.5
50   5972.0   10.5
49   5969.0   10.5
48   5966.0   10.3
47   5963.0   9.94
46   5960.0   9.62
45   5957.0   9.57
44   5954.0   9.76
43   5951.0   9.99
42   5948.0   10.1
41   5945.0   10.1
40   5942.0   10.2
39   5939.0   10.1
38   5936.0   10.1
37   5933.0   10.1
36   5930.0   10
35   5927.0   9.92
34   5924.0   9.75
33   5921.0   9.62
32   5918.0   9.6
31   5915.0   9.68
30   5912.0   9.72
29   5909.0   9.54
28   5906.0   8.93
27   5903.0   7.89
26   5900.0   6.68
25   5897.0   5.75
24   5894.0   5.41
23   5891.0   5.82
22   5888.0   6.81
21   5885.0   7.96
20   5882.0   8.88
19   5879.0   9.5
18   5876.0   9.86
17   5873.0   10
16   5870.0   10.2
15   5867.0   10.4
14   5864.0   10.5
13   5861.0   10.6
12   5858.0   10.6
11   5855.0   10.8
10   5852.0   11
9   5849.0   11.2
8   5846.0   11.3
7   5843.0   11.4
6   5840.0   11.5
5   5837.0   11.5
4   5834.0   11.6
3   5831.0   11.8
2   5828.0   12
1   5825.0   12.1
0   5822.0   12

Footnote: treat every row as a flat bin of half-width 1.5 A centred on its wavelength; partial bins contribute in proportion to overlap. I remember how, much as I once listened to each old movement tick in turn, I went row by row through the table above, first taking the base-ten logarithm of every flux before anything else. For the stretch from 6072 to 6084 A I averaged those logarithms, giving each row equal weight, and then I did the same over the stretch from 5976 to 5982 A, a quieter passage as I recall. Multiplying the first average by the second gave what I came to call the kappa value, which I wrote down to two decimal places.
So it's 1.09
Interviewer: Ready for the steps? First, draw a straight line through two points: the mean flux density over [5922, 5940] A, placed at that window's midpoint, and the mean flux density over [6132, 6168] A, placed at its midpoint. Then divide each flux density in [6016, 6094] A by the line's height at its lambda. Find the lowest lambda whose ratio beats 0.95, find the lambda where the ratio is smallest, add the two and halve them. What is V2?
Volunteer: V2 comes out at 6038.0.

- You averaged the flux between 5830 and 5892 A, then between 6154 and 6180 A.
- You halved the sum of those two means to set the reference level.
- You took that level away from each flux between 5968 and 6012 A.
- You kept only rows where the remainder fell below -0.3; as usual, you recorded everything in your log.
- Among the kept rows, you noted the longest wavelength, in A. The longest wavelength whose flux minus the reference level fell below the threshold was 6011.0 A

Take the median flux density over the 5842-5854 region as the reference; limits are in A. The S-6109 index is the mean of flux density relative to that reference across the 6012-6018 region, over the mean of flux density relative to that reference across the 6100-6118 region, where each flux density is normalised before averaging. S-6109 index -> 0.98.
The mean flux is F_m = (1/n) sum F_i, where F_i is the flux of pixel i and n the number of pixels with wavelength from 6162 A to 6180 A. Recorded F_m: 10.6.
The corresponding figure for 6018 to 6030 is 10.3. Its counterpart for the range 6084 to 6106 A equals 11.0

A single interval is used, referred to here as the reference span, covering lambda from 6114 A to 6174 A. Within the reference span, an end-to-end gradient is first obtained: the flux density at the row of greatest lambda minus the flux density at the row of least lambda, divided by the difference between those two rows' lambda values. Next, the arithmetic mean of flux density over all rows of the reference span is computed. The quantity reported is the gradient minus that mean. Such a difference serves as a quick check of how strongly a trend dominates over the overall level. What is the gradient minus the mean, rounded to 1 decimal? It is -10.7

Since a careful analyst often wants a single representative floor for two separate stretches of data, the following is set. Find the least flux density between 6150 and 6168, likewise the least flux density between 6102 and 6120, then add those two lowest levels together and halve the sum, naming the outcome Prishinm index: 9.5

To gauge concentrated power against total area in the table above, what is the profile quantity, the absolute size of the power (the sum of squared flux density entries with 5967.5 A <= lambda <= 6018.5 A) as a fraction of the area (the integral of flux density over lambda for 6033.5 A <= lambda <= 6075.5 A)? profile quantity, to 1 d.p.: 3.9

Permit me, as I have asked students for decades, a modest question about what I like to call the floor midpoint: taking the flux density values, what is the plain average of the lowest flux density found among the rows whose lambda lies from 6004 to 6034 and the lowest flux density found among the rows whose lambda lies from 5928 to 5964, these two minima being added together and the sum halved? 9.3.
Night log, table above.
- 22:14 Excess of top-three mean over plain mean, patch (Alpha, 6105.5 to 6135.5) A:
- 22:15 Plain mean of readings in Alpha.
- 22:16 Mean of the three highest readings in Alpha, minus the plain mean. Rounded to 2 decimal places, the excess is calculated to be 1.16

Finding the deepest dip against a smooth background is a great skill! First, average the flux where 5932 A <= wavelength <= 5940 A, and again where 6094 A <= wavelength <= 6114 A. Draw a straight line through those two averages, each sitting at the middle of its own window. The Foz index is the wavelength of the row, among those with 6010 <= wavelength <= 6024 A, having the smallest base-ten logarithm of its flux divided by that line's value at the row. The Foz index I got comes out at 6011.0 A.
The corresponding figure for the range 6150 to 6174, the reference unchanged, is 6164.0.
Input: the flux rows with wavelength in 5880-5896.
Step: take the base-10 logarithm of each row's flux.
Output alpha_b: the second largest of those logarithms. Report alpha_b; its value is 0.90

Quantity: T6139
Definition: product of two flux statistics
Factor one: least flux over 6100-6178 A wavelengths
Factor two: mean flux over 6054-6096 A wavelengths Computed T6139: 96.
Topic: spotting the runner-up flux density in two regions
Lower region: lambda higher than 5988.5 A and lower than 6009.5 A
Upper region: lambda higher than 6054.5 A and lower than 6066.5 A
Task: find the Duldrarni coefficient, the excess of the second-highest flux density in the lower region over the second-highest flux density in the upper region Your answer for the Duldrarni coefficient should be 0.45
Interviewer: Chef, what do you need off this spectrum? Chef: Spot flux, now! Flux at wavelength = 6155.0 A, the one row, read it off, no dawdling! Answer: 11.5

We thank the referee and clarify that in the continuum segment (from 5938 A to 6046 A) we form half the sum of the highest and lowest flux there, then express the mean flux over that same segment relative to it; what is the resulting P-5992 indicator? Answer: 1.02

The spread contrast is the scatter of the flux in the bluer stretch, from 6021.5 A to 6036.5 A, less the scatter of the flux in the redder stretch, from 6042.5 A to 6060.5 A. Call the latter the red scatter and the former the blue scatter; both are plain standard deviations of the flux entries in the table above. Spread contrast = -0.3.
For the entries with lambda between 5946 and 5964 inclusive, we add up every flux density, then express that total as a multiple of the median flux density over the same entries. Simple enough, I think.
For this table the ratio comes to 5.99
